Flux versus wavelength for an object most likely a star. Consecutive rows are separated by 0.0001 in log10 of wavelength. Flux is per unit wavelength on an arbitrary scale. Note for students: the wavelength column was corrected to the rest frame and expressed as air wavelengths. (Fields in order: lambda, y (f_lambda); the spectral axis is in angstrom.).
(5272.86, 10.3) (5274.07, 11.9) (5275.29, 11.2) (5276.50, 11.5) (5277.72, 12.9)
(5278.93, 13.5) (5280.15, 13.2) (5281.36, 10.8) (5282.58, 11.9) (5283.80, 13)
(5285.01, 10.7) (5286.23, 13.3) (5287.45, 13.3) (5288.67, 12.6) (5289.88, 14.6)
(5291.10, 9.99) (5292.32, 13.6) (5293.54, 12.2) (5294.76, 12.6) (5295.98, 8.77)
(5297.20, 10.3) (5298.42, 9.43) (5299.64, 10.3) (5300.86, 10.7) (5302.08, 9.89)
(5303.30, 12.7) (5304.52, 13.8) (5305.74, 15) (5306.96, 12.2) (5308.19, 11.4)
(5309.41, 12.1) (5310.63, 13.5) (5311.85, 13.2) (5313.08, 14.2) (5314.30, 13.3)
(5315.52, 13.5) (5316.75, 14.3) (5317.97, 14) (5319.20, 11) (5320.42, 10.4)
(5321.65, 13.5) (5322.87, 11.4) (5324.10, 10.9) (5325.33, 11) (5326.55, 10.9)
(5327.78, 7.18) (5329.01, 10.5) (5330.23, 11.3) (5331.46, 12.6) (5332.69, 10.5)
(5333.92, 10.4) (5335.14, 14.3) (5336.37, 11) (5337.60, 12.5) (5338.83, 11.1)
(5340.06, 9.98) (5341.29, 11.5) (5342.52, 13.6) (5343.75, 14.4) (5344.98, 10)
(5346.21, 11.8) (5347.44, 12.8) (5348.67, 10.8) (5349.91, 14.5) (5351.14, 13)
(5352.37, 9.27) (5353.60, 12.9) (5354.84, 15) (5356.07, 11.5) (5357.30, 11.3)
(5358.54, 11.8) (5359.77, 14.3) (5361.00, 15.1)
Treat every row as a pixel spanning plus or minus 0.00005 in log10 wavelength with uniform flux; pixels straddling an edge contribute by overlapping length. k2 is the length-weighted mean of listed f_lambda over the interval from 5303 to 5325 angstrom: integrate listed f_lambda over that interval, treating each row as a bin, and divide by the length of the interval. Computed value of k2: 12.8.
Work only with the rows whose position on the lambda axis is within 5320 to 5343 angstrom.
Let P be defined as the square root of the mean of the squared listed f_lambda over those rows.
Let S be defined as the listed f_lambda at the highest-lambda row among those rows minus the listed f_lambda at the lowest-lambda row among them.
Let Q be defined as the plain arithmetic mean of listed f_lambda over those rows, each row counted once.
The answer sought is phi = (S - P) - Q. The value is -19.5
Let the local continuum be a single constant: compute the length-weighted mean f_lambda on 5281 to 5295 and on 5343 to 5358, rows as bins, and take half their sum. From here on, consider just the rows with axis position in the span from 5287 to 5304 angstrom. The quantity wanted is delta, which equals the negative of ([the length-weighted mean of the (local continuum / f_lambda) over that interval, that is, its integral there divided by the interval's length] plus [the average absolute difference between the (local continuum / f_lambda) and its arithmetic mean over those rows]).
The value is -1.25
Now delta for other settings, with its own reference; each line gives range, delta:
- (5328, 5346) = -1.19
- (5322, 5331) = -1.34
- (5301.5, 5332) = -1.17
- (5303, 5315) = -1.01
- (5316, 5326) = -1.15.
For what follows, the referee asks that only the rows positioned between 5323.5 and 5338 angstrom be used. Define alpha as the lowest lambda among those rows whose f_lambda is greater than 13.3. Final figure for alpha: 5335.14 angstrom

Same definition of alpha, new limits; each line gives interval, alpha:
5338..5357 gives 5342.52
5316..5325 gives 5316.75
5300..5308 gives 5304.52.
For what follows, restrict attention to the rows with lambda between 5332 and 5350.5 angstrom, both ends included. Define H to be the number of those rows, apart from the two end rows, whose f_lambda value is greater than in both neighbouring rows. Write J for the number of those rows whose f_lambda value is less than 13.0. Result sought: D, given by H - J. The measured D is -7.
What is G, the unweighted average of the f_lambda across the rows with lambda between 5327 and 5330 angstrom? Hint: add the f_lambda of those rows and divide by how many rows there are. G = 8.8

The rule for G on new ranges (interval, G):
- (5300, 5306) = 12.4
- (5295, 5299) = 9.5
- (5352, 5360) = 12.3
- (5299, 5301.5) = 10.5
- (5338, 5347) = 11.8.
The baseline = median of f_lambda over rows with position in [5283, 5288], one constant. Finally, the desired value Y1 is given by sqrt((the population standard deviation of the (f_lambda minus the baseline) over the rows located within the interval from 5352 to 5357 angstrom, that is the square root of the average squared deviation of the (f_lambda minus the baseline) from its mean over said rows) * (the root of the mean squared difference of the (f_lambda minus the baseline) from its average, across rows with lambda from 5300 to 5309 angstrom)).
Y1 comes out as 1.9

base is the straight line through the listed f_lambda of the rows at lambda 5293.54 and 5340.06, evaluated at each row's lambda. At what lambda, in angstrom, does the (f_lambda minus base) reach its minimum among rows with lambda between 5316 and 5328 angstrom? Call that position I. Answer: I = 5327.78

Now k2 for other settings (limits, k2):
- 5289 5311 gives 11.8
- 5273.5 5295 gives 12.4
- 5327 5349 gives 11.5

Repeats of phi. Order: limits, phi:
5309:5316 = -25.2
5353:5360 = -24.3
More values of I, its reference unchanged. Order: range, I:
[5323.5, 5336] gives 5327.78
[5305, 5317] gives 5308.19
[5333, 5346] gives 5340.06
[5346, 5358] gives 5352.37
